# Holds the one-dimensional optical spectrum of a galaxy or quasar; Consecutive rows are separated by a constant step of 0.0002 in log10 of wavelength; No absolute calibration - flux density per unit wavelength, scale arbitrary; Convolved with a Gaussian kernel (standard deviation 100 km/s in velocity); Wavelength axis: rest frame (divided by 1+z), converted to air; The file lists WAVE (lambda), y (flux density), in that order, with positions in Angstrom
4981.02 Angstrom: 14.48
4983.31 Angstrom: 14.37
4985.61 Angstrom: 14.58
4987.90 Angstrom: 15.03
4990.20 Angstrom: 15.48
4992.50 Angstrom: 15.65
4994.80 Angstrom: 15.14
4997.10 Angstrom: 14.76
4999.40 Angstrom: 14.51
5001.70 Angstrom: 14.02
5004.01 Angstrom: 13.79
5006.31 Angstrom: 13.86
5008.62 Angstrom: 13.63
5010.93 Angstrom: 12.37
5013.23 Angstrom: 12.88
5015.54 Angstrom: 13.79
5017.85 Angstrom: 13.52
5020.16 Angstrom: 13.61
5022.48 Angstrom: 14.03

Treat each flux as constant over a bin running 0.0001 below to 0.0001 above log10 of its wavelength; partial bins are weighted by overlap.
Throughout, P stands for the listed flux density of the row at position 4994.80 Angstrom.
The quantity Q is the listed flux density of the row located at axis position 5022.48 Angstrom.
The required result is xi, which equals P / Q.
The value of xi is 1.079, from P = 15.14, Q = 14.03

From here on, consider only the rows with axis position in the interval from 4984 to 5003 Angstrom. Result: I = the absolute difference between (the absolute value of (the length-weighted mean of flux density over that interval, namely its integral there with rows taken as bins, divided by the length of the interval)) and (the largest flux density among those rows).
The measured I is 0.8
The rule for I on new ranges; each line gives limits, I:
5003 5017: 0.5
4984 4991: 0.5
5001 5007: 0.1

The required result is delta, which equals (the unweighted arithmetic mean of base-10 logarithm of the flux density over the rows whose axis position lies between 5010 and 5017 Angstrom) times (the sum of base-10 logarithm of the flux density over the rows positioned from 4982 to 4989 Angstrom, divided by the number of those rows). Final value 1.30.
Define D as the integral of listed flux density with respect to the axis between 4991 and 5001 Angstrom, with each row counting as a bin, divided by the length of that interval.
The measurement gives 15.0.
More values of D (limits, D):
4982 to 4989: 14.7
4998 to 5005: 14.1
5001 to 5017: 13.5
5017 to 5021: 13.6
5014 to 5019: 13.6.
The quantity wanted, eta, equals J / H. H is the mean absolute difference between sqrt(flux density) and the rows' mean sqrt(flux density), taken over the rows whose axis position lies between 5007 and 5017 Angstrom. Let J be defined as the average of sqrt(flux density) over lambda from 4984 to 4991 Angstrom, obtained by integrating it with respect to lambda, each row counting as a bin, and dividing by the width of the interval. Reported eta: 52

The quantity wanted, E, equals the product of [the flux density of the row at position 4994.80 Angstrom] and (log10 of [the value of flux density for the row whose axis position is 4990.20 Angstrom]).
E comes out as 18.0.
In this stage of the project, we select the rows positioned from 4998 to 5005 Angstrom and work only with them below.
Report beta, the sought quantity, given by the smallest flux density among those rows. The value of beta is 13.79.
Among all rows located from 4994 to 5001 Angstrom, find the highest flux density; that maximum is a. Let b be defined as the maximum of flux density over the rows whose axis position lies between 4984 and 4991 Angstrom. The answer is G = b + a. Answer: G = 30.6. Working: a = 15.14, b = 15.48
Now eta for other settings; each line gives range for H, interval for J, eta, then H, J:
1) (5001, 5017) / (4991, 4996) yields 59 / 0.067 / 3.92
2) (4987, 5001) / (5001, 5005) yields 88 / 0.042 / 3.72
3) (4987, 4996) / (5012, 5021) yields 120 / 0.031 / 3.67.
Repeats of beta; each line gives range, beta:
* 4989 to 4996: 15.14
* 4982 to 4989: 14.37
